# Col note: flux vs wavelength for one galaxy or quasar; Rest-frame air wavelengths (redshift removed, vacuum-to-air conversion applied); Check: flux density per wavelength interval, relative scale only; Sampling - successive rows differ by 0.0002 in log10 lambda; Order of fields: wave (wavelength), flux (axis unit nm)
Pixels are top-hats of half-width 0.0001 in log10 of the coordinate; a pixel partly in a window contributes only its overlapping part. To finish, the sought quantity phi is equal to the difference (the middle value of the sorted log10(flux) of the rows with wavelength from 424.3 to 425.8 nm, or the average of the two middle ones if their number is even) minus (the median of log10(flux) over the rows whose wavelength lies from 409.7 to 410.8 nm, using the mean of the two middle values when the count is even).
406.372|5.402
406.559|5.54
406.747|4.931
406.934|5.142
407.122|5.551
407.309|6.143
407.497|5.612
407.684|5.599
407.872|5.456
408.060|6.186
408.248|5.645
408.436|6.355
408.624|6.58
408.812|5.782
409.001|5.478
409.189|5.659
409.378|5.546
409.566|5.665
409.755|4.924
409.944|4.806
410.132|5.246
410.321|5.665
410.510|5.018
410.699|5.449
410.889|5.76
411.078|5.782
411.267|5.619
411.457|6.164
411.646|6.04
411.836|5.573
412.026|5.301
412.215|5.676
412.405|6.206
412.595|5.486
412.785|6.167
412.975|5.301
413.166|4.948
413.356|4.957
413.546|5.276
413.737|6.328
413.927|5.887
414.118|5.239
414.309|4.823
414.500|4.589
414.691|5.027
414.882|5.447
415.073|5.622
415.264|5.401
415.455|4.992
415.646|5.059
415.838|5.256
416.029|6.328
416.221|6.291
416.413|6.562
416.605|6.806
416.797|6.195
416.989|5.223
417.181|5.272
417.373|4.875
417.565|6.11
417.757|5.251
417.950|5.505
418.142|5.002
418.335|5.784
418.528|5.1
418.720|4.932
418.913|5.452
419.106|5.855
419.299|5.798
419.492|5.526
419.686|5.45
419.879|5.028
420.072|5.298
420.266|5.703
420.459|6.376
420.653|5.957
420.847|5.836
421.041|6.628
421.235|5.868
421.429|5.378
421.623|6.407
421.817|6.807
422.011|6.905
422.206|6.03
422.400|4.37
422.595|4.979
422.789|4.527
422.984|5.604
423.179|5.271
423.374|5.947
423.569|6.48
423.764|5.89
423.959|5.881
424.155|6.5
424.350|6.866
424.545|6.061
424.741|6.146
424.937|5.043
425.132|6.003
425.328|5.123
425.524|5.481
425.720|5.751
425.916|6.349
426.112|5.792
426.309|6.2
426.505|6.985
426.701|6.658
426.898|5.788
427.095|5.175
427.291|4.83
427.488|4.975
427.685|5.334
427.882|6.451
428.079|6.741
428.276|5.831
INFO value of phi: 0.06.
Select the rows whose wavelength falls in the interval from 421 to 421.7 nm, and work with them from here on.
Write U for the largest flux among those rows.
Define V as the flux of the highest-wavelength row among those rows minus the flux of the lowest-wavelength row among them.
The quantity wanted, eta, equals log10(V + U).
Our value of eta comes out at 0.807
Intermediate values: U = 6.628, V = -0.2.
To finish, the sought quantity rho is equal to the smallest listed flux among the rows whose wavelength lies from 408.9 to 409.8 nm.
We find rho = 4.924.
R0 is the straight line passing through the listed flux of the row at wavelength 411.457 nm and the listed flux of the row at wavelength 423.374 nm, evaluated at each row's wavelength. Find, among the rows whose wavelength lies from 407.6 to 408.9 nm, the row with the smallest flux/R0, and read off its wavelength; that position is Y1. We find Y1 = 407.872 nm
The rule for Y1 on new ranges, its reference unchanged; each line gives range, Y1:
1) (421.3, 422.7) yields 422.400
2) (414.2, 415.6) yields 414.500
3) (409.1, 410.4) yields 409.944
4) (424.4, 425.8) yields 424.937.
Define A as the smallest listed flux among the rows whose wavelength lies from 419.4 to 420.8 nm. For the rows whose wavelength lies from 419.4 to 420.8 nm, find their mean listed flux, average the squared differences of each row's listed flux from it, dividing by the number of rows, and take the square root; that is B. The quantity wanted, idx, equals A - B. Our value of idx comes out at 4.6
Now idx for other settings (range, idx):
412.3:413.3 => 4.5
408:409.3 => 5.1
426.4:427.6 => 4.0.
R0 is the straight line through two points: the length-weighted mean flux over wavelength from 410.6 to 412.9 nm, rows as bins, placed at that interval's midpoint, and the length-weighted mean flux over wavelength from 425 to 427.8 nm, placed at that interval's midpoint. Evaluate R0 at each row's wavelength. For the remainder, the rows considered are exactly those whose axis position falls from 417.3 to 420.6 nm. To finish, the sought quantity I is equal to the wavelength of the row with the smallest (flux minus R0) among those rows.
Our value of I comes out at 417.373 nm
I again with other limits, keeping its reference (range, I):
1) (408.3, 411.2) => 409.944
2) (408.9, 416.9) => 414.500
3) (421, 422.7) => 422.400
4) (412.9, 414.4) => 414.309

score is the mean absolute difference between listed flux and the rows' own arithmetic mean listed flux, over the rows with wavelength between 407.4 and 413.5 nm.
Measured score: 0.32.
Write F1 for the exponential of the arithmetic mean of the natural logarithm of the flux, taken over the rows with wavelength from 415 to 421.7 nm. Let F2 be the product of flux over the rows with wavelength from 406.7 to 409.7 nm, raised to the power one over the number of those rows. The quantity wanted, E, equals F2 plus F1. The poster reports 11.3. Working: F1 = 5.64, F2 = 5.7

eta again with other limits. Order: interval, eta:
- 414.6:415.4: 0.778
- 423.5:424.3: 0.814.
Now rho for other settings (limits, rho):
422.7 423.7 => 4.527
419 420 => 5.028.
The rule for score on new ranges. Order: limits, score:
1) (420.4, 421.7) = 0.35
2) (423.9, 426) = 0.43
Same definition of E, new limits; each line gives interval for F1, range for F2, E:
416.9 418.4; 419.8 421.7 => 11.2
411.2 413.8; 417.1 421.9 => 11.3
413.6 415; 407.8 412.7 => 10.9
